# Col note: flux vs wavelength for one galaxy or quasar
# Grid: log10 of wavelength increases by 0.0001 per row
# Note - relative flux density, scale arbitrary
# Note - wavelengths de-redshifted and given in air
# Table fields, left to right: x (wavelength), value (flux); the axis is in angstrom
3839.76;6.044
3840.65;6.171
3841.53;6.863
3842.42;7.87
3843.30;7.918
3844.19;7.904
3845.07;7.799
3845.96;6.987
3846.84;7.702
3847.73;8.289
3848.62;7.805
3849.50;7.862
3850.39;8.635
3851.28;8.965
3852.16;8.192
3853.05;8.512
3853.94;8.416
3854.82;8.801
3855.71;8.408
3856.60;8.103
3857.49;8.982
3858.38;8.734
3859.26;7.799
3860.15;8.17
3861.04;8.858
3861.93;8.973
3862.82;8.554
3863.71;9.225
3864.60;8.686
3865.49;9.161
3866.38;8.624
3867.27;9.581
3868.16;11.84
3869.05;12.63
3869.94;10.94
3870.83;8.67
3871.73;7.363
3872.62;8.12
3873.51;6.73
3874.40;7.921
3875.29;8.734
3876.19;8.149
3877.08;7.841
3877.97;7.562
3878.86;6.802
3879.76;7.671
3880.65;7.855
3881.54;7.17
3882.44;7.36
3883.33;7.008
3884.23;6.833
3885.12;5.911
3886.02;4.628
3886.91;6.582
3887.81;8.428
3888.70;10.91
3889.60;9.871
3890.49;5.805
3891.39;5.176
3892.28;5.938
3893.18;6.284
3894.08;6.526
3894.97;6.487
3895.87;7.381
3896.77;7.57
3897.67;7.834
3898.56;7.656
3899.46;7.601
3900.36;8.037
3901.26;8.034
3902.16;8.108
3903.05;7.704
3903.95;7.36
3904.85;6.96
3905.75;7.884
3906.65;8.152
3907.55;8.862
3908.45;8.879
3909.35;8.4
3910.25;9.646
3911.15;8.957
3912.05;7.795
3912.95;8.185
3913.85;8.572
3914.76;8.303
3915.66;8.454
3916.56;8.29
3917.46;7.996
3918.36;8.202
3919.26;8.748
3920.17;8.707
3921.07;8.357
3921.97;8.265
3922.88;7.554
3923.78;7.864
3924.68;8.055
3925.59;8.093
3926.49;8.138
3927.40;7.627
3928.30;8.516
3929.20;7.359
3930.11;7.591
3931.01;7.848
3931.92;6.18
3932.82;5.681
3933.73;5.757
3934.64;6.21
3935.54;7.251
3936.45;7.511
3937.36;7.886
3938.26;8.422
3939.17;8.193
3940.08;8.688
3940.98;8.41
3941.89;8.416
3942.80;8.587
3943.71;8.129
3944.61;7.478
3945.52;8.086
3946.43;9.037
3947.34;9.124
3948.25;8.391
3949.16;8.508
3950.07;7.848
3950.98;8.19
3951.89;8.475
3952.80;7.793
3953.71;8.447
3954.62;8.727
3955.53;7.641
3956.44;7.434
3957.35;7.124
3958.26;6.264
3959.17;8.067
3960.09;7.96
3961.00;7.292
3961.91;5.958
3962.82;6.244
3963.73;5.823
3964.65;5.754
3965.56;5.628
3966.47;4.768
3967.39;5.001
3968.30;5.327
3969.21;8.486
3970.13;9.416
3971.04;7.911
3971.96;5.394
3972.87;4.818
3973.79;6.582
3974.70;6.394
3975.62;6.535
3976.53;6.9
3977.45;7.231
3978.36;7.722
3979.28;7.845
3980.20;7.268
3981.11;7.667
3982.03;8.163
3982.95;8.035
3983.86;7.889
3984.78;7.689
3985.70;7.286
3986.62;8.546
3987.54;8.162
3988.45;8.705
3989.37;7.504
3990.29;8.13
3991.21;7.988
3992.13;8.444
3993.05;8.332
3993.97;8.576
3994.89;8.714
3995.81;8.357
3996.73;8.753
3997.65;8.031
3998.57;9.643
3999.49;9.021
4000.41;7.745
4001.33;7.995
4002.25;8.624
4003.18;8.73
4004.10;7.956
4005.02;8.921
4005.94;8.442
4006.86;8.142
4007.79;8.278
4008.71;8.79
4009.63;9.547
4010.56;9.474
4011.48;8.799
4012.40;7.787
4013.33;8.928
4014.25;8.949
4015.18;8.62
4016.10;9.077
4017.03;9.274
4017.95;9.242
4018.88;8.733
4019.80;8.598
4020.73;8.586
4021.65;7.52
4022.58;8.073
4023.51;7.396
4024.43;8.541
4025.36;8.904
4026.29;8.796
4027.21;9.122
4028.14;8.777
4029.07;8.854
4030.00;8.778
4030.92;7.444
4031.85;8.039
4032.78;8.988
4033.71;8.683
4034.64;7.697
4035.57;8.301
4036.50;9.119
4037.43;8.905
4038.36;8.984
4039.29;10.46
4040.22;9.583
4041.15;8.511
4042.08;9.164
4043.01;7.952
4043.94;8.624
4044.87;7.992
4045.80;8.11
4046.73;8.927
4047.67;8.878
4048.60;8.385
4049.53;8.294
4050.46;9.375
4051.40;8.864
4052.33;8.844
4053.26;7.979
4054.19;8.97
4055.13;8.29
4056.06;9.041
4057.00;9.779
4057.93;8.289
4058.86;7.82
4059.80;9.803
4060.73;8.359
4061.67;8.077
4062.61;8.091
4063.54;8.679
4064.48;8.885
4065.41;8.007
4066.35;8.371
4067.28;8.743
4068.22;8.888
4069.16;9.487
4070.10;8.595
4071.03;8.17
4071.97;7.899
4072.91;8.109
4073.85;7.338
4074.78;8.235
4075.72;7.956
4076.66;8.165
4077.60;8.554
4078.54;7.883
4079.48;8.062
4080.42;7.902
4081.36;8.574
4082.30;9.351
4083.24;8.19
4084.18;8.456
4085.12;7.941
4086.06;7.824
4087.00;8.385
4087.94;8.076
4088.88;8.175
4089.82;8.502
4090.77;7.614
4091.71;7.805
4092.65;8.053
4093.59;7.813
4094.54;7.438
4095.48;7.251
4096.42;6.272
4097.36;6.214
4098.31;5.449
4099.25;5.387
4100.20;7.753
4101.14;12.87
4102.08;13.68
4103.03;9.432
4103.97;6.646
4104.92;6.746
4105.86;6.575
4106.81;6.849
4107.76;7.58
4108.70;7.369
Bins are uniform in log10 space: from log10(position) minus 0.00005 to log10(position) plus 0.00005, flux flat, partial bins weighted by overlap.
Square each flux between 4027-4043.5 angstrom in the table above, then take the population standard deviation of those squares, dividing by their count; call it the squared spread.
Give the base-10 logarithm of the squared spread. 1.1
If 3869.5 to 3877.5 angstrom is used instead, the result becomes 1.3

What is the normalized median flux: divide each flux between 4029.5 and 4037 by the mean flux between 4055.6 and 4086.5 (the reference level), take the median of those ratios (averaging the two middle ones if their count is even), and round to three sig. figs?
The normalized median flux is 1.01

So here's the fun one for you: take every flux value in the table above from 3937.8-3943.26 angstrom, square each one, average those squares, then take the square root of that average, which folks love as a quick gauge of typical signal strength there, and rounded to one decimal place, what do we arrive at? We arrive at 8.5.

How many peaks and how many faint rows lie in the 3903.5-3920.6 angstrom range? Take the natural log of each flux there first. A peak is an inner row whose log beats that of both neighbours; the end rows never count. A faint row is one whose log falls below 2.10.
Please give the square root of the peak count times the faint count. 5.5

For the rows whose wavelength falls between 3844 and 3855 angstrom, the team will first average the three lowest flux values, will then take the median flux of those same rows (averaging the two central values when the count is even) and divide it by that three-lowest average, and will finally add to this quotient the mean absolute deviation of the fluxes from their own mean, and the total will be 1.5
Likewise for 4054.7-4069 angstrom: 1.5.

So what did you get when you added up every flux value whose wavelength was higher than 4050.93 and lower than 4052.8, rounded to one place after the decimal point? 17.7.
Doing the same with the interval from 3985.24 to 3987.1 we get 15.8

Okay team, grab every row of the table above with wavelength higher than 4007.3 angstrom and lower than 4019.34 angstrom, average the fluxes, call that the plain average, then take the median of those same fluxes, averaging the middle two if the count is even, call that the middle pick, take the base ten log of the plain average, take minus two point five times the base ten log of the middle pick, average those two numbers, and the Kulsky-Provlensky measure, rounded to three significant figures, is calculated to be -0.714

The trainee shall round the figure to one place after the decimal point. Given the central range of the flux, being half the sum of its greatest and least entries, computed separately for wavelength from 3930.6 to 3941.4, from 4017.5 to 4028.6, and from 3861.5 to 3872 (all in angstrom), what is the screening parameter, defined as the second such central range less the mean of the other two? -0.3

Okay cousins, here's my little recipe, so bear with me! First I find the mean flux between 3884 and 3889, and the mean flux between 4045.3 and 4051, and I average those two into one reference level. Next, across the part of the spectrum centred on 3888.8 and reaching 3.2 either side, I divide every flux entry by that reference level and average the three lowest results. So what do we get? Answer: 0.66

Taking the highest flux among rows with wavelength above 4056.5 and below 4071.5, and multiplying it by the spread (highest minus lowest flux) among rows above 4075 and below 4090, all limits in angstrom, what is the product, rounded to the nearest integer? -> 15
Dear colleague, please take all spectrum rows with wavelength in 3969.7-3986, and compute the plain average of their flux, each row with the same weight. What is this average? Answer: 7.3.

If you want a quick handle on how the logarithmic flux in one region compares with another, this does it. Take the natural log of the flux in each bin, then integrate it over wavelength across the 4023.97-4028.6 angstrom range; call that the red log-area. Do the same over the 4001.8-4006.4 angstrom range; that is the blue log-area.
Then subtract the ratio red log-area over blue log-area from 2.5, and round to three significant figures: 1.48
